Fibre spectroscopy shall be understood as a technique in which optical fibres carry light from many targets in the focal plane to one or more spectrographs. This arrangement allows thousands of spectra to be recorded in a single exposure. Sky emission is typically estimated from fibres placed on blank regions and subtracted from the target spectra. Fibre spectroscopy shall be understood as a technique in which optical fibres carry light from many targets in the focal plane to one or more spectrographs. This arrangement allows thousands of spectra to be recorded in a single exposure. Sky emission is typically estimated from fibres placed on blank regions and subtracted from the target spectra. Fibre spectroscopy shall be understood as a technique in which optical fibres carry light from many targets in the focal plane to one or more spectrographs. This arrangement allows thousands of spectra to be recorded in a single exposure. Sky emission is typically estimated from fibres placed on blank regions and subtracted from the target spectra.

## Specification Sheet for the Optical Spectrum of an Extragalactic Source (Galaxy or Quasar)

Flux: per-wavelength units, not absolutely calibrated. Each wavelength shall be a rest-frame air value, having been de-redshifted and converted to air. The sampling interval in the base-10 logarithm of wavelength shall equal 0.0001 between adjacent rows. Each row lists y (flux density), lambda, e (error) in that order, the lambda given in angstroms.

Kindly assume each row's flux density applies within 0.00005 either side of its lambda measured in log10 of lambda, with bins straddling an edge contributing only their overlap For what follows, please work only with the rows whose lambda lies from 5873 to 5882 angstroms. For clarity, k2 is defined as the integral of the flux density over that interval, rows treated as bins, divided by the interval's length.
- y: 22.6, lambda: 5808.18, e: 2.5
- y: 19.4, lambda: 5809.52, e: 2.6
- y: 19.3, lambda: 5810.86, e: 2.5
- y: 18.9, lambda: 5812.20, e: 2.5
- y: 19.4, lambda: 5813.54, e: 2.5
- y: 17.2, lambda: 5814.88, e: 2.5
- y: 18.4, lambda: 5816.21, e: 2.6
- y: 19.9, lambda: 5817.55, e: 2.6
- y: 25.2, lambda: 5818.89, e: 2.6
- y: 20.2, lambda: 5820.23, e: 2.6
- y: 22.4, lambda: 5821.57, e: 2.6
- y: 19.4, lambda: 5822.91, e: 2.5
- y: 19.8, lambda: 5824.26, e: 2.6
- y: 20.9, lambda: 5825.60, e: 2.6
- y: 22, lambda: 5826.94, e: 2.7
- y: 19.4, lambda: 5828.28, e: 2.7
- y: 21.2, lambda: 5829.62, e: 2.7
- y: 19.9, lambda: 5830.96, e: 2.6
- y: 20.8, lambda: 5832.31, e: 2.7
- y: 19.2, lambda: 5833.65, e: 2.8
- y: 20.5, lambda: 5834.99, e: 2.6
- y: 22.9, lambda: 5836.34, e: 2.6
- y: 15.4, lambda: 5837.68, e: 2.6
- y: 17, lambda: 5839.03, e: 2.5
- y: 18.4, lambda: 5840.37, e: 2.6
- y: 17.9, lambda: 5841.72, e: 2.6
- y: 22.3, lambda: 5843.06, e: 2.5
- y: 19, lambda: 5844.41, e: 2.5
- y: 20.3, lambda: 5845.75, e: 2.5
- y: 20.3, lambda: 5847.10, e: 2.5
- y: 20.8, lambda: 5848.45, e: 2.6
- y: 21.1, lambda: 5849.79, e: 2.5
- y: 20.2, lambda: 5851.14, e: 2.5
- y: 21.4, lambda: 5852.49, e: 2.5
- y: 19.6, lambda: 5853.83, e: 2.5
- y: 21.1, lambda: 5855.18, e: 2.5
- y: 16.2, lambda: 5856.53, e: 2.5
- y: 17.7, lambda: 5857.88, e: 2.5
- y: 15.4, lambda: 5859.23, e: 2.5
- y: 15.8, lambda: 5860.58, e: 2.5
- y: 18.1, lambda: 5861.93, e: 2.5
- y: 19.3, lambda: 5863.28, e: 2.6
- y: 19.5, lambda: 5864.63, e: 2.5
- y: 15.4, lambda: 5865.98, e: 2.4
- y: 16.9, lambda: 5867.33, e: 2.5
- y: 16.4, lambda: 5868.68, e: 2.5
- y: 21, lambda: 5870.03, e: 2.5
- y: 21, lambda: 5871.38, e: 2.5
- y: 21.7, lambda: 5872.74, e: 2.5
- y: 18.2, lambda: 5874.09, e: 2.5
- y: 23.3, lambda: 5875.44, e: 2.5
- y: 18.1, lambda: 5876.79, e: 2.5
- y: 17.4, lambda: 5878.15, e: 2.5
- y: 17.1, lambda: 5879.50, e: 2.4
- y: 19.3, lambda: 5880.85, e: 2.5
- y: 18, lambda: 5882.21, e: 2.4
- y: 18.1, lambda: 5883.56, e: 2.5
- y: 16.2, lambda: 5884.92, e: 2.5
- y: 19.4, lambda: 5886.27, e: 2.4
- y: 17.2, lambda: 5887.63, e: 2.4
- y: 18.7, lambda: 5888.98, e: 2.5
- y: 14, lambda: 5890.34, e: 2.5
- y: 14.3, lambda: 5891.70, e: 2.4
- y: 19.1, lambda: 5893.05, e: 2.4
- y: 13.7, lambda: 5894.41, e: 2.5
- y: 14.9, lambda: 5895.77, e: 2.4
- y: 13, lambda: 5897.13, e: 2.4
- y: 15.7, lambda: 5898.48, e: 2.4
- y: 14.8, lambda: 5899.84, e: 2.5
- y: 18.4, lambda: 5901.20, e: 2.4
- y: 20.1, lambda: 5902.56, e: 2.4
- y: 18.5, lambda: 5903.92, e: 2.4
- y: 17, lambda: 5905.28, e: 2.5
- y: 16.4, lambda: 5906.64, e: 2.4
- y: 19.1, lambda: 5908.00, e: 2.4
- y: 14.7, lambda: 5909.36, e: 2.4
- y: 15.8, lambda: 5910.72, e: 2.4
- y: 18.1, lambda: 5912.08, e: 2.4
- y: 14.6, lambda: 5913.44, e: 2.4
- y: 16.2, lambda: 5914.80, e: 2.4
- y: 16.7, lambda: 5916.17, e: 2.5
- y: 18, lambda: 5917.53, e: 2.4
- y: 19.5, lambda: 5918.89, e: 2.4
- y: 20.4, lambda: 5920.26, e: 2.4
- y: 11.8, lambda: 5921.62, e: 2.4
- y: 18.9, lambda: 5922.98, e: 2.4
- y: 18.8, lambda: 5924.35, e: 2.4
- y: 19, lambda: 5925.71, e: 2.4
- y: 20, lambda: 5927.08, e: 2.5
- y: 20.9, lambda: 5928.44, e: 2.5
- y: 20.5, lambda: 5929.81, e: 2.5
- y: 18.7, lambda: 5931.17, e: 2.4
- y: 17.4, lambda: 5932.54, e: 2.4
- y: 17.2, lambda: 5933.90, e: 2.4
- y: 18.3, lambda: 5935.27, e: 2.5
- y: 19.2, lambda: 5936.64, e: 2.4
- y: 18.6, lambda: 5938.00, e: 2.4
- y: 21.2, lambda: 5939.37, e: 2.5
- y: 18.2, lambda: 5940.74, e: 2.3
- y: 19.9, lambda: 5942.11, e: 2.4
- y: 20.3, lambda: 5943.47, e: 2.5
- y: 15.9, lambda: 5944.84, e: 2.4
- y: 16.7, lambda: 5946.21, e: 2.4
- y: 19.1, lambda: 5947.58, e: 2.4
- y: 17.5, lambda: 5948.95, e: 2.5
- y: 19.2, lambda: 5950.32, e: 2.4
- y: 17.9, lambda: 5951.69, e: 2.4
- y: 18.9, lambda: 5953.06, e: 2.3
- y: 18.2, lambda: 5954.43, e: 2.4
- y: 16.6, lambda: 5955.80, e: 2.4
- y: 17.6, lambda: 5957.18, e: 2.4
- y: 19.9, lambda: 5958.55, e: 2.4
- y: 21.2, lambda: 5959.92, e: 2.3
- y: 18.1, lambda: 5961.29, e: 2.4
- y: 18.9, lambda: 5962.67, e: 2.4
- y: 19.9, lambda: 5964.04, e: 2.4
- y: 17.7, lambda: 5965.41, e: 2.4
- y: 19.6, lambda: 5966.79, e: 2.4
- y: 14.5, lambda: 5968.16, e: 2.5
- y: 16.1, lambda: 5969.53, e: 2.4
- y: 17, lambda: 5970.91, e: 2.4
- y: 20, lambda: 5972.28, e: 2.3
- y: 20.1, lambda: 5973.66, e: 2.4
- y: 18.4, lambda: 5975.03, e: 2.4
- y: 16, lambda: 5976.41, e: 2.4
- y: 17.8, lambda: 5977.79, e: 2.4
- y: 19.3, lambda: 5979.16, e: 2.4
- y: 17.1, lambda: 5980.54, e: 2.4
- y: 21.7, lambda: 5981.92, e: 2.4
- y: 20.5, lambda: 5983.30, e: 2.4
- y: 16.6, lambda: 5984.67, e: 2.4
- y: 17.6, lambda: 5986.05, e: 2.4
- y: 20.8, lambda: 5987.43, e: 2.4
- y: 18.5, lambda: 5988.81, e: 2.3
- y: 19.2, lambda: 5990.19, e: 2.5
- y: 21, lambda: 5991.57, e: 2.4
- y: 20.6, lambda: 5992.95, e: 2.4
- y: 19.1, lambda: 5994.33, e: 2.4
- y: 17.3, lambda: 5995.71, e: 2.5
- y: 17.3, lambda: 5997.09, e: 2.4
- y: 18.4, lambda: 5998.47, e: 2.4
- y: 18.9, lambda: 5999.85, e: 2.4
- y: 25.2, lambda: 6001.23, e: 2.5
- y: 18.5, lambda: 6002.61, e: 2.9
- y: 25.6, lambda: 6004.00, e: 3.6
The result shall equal 19.0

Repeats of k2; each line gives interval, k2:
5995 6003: 19.3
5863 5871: 18.1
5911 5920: 17.3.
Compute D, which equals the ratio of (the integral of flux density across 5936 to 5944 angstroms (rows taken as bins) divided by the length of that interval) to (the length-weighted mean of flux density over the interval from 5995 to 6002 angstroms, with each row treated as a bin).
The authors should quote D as 1.01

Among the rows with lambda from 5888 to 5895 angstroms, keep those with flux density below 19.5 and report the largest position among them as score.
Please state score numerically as 5894.41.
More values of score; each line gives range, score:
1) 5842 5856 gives 5844.41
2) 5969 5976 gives 5975.03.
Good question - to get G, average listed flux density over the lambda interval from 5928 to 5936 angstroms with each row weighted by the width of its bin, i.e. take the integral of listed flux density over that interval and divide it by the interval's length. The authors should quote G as 18.8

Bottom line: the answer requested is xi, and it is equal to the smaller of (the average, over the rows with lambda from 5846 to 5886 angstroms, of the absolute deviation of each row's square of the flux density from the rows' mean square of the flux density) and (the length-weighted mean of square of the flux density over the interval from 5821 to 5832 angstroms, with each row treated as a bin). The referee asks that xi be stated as 69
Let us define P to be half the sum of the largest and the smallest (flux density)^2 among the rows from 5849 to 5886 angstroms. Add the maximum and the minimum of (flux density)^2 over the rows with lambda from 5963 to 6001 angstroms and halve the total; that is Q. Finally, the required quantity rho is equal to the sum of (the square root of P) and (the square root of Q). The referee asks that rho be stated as 38.2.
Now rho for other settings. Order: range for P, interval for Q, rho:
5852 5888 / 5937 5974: 37.9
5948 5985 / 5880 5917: 35.4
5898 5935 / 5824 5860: 36.5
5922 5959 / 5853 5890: 38.5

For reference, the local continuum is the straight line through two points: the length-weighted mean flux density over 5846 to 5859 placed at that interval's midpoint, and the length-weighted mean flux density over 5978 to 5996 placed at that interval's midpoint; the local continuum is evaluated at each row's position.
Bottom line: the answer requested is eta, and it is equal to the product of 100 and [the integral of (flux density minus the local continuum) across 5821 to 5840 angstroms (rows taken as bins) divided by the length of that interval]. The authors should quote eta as 26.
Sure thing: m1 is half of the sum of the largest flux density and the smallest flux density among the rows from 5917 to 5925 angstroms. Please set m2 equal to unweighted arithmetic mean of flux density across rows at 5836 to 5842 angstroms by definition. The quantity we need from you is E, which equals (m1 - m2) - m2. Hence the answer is -21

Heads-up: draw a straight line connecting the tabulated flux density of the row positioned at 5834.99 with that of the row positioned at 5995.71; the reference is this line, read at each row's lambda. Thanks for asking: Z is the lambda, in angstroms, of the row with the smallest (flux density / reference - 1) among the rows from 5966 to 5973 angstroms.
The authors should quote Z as 5968.16 angstroms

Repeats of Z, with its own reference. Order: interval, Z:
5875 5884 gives 5879.50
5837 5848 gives 5837.68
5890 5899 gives 5897.13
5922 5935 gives 5933.90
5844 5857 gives 5856.53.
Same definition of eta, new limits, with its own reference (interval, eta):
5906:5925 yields -238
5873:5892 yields -161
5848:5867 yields -103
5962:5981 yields -120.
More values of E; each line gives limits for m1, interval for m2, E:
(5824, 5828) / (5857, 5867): -14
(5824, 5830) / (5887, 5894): -13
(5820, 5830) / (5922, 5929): -18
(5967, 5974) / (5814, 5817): -18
